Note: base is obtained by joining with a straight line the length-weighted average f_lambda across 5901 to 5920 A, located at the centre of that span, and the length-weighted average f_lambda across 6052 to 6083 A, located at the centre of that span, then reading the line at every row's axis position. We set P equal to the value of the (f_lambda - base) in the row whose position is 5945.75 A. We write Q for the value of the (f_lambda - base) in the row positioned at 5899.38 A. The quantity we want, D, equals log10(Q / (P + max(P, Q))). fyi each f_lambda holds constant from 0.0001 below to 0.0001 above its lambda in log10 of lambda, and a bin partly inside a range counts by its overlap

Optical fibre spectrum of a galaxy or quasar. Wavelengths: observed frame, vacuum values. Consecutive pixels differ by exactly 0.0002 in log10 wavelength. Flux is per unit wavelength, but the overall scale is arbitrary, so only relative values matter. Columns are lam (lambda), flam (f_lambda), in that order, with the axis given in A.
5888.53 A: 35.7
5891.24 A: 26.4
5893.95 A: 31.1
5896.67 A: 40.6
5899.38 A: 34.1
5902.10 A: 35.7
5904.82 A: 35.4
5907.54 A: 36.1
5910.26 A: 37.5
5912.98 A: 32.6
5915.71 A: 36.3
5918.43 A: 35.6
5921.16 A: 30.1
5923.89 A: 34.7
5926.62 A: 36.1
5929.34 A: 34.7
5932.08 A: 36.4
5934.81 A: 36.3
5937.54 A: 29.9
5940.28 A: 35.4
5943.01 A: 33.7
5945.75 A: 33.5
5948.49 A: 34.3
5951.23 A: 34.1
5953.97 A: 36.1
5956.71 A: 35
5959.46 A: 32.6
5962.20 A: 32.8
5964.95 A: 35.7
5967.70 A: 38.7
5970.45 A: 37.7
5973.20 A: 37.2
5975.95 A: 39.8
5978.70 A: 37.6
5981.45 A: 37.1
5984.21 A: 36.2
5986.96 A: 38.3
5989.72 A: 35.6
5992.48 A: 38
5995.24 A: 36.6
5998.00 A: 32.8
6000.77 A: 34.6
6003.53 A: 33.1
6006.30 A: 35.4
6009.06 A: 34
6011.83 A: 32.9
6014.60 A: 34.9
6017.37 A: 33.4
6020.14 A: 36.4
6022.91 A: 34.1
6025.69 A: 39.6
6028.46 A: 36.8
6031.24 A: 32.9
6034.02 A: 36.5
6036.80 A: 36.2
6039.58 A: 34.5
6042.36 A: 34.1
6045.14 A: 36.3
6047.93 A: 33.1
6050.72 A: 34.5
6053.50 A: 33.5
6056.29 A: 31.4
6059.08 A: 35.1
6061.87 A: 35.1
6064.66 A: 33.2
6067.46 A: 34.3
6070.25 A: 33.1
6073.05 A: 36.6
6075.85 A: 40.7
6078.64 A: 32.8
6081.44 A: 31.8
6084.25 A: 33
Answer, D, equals -0.33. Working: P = -1.8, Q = -1.5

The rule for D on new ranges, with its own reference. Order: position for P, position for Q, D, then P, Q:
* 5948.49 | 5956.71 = -0.80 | -0.9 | -0.2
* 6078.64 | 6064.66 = -0.35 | -1.4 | -1.1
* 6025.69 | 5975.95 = -0.32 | 5.0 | 4.8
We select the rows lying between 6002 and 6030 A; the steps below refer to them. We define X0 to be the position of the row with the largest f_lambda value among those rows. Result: 6025.69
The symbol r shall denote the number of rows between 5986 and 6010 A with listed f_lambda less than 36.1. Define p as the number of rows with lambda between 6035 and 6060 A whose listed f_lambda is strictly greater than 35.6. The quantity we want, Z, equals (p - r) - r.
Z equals -10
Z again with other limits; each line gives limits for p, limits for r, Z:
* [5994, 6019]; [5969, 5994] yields -1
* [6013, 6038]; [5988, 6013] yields -9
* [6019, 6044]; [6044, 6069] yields -11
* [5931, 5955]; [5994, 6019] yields -13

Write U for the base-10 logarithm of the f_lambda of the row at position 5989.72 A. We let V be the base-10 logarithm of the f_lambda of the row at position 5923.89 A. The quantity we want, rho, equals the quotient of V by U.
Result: 0.99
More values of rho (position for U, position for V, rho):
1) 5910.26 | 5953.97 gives 0.99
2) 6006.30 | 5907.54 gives 1.01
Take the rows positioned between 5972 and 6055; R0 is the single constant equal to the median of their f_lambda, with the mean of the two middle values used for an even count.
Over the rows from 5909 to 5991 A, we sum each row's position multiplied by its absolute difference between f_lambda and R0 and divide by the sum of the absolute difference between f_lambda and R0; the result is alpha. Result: 5950.4 A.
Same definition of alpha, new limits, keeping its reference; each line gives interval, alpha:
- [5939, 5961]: 5951.1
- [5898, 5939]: 5922.5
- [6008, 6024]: 6015.4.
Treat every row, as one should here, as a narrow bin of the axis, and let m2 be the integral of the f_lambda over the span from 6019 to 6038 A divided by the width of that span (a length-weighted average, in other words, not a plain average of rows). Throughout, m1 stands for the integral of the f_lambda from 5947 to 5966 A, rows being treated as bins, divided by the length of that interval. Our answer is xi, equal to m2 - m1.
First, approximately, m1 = 34.3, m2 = 36.1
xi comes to 1.7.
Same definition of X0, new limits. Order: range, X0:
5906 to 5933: 5910.26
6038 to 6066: 6045.14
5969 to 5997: 5975.95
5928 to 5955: 5932.08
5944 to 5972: 5967.70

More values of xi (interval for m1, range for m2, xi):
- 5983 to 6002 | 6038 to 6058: -2.1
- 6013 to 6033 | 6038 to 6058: -1.5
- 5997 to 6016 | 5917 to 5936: 0.9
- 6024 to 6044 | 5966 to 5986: 2.0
